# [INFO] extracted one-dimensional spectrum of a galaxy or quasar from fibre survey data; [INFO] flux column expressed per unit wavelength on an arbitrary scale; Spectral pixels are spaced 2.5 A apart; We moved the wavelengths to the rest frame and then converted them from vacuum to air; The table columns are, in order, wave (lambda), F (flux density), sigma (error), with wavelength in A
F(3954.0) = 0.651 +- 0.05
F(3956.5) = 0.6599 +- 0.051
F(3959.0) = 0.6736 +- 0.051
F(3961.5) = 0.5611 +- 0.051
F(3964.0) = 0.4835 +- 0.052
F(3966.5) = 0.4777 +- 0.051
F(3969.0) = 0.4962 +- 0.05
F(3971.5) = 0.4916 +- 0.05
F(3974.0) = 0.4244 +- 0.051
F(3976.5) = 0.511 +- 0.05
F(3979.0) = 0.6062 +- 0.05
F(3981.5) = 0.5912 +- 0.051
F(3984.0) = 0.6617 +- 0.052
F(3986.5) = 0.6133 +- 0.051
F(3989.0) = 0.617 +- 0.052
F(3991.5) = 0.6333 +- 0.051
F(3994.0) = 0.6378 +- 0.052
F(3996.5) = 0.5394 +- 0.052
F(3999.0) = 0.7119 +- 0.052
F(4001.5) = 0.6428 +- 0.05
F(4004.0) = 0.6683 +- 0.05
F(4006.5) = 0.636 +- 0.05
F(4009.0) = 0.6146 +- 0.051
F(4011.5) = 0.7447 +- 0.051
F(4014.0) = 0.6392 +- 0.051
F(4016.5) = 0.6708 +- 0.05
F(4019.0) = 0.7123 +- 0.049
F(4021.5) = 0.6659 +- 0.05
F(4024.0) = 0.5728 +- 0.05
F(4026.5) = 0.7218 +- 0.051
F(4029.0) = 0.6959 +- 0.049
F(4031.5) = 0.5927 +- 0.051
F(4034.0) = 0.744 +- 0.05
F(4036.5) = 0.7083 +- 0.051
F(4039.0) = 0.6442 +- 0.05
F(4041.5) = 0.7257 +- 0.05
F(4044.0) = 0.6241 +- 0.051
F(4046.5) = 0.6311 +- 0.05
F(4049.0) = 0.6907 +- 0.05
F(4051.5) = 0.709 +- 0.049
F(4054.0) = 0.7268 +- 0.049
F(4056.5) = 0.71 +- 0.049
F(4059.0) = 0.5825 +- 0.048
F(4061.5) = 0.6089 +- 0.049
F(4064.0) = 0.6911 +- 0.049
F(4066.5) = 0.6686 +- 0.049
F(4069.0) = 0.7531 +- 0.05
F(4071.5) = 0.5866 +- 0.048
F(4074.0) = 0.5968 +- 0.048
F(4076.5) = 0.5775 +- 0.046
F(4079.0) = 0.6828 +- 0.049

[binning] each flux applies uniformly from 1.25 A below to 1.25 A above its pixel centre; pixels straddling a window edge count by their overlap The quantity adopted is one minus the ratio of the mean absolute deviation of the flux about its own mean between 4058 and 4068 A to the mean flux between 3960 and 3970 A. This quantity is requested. 0.917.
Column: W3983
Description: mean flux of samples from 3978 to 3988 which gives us 0.618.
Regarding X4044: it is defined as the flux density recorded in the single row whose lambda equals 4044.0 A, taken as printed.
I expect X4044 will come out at 0.6241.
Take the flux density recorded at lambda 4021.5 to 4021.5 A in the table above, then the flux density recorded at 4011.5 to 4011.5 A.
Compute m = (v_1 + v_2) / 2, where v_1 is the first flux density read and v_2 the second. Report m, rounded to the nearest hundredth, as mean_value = 0.71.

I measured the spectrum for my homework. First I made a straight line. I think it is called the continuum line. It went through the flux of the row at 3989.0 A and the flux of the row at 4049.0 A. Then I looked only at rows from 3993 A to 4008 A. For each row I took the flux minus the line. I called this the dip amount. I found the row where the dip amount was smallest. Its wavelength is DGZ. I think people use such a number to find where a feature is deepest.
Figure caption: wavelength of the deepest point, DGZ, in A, 3996.5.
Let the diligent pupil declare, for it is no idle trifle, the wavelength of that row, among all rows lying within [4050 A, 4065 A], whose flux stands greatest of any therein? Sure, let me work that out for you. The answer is 4054.0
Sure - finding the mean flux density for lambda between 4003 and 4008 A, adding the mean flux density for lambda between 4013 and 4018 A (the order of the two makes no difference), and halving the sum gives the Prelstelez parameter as 0.654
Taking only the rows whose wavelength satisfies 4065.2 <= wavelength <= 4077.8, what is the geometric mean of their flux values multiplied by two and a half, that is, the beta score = 1.58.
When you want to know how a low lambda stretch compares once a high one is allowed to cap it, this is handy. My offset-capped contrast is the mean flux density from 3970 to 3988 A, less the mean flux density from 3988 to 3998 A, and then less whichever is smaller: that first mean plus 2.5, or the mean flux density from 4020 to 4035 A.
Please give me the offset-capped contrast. -0.72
